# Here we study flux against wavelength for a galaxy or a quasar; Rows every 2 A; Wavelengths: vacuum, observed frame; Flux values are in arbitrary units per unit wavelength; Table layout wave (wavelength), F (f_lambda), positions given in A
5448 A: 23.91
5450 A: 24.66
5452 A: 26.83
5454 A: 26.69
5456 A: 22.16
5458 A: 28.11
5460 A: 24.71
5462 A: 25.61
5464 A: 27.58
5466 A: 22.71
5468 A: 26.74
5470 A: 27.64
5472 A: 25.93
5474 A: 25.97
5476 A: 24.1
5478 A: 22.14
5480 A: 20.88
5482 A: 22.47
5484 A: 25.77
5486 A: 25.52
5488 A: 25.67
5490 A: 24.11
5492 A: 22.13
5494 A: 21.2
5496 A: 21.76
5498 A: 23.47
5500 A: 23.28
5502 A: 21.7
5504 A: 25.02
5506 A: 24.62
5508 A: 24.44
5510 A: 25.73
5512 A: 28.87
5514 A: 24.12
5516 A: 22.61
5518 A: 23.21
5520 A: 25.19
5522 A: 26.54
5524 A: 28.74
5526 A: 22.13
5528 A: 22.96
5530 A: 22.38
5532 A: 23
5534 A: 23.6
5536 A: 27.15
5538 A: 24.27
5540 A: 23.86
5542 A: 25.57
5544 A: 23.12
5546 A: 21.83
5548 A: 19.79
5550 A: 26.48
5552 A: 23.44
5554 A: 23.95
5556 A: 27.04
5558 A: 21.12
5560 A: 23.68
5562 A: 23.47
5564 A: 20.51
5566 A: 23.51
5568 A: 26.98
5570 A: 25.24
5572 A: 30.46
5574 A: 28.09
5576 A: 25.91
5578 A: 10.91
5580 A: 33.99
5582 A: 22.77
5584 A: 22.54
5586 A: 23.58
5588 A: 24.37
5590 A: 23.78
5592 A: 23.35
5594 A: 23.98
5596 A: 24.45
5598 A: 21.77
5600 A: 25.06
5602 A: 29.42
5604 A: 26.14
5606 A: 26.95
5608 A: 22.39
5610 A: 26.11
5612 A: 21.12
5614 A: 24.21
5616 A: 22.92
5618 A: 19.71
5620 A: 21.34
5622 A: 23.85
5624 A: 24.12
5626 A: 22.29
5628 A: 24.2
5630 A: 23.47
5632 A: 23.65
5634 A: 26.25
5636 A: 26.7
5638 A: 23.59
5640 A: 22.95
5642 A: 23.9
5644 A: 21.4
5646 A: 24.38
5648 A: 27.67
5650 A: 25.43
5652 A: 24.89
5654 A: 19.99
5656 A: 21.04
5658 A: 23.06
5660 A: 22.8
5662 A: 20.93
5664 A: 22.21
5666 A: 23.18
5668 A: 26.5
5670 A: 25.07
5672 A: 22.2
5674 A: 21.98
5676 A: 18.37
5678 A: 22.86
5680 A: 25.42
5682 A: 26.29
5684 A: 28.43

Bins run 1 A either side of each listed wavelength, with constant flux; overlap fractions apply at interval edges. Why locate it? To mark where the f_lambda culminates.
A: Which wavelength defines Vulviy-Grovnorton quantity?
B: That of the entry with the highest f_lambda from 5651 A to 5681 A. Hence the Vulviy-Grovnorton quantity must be 5668 A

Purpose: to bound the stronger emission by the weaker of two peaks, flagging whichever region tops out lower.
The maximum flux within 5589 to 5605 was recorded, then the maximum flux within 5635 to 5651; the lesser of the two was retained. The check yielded 27.7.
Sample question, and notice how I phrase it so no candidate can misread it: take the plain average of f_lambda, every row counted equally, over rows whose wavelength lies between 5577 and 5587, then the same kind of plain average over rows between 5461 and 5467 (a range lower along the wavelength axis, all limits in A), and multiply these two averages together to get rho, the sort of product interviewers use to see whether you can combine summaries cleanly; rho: 576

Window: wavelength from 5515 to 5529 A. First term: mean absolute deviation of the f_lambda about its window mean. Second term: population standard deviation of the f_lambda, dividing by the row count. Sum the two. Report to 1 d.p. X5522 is 4.3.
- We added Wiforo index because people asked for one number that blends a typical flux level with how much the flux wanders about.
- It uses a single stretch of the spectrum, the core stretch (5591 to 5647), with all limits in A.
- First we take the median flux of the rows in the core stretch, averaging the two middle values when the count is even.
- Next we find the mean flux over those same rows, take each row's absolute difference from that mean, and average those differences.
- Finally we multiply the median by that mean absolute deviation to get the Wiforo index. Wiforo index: 36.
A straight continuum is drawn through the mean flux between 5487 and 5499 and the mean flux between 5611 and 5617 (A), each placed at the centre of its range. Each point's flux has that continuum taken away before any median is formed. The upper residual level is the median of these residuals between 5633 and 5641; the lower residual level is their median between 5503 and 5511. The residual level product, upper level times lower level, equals 4.0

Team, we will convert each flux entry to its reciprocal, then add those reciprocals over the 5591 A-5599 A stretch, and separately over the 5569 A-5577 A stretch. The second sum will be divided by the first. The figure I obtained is 0.86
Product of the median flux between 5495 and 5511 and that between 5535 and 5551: 576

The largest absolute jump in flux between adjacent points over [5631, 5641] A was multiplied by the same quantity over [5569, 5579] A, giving 47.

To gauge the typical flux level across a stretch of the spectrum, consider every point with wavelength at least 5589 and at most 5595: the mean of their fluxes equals 23.7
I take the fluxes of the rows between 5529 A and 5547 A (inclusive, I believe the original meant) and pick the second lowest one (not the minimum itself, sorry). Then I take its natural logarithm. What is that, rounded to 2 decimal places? 3.11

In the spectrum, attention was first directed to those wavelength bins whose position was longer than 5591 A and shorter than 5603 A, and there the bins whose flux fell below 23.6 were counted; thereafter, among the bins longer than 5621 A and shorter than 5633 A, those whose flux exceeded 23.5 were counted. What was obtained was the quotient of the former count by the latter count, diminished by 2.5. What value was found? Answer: -2.00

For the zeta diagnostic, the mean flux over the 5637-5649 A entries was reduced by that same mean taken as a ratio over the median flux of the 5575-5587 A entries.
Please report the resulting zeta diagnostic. 22.9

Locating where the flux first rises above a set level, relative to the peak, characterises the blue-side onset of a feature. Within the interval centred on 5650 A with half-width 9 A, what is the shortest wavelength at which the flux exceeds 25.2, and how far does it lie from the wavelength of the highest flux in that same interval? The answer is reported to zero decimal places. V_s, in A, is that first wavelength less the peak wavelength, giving 0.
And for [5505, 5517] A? -2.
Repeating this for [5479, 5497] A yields 0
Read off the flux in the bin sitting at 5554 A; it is 23.95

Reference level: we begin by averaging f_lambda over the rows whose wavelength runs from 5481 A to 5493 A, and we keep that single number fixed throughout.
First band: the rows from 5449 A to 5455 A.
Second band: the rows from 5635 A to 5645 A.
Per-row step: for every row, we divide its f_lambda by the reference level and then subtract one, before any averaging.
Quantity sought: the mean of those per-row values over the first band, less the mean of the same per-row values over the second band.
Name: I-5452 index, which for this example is 0.10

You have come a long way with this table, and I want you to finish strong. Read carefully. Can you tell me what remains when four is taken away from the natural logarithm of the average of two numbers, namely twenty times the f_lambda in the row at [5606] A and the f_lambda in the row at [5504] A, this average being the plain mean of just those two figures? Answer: 1.64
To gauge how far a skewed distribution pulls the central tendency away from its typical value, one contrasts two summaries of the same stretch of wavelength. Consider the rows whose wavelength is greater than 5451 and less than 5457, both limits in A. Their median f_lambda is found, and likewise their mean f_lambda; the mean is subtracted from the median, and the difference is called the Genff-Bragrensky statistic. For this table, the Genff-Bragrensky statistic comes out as 1.46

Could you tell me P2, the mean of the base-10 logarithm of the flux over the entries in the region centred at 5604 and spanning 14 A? 1.40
